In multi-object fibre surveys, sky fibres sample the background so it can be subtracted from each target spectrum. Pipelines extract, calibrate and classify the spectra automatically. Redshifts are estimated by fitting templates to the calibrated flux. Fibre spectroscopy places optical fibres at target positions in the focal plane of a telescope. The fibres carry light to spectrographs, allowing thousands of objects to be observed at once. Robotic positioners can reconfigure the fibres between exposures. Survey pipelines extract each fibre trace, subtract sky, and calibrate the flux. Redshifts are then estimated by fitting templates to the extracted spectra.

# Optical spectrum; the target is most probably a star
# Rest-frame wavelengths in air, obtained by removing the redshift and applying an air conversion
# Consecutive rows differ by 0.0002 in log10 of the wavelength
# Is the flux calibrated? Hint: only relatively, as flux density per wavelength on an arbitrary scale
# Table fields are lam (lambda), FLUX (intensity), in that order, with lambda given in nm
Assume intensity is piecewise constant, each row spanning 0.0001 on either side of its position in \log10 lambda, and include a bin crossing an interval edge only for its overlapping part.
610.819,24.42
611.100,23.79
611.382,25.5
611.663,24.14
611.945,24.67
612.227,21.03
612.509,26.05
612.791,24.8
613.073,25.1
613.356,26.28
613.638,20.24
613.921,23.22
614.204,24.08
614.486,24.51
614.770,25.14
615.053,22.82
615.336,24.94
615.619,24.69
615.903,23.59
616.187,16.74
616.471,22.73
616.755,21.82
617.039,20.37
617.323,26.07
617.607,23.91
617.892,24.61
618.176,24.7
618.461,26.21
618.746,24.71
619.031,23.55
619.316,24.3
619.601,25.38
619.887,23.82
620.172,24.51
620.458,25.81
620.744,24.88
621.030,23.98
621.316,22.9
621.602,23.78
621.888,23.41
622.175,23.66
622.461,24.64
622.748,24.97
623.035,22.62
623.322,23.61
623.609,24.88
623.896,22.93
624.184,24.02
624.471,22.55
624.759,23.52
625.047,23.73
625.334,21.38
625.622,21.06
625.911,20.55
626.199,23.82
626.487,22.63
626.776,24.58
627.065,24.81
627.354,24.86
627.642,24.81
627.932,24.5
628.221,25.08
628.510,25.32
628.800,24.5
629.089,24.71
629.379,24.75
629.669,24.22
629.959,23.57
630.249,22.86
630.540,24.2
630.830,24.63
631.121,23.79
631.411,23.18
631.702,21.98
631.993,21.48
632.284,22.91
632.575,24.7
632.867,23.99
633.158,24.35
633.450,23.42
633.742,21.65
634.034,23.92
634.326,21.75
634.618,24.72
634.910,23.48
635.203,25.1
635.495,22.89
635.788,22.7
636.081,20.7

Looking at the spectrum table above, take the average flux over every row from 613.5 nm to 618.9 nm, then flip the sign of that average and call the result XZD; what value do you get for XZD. -23.4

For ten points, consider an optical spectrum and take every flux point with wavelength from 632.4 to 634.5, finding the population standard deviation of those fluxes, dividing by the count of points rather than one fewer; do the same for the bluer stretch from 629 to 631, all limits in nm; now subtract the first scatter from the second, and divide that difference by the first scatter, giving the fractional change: -0.43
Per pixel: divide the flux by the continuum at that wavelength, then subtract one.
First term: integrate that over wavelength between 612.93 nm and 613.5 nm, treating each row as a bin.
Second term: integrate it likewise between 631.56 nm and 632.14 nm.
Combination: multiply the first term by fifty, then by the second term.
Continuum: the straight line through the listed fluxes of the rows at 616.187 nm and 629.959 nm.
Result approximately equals -1.3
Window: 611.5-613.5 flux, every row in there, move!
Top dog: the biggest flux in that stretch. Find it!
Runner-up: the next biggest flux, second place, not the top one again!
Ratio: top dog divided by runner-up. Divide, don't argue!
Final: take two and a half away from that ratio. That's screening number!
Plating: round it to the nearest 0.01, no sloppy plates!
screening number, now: -1.49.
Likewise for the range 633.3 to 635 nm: -1.47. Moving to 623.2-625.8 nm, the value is -1.46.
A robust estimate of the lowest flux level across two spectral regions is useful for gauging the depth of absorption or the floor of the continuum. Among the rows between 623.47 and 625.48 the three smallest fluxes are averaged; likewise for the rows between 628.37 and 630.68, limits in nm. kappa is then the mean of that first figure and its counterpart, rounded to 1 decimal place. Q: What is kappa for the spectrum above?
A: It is 22.9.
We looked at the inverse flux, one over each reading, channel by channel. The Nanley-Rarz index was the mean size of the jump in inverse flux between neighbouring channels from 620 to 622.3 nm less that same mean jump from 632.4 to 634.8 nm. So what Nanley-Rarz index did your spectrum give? -0.0016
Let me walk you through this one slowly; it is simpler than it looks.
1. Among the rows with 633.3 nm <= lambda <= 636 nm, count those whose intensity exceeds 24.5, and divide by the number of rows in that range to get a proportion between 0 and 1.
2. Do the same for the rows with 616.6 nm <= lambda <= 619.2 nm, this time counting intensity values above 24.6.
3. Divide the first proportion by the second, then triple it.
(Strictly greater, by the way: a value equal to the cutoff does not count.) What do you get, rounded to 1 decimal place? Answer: 1.2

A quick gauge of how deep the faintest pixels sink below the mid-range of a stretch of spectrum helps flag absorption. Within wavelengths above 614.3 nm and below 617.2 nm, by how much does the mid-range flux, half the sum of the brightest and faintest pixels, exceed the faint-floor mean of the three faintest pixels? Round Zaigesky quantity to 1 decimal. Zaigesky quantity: 1.3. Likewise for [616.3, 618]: 1.6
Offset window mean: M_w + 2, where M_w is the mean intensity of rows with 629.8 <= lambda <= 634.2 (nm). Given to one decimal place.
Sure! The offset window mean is 25.4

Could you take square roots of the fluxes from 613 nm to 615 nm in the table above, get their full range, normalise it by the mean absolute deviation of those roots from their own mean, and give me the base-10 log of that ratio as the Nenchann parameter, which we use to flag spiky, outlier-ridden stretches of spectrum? 0.65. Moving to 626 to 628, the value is 0.57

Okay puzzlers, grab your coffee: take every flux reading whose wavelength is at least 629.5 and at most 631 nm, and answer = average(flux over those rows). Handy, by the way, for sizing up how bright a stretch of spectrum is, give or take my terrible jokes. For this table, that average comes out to 23.9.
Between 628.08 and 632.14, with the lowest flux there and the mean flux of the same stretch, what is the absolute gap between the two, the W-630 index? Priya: 2.4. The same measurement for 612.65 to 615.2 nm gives 3.8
